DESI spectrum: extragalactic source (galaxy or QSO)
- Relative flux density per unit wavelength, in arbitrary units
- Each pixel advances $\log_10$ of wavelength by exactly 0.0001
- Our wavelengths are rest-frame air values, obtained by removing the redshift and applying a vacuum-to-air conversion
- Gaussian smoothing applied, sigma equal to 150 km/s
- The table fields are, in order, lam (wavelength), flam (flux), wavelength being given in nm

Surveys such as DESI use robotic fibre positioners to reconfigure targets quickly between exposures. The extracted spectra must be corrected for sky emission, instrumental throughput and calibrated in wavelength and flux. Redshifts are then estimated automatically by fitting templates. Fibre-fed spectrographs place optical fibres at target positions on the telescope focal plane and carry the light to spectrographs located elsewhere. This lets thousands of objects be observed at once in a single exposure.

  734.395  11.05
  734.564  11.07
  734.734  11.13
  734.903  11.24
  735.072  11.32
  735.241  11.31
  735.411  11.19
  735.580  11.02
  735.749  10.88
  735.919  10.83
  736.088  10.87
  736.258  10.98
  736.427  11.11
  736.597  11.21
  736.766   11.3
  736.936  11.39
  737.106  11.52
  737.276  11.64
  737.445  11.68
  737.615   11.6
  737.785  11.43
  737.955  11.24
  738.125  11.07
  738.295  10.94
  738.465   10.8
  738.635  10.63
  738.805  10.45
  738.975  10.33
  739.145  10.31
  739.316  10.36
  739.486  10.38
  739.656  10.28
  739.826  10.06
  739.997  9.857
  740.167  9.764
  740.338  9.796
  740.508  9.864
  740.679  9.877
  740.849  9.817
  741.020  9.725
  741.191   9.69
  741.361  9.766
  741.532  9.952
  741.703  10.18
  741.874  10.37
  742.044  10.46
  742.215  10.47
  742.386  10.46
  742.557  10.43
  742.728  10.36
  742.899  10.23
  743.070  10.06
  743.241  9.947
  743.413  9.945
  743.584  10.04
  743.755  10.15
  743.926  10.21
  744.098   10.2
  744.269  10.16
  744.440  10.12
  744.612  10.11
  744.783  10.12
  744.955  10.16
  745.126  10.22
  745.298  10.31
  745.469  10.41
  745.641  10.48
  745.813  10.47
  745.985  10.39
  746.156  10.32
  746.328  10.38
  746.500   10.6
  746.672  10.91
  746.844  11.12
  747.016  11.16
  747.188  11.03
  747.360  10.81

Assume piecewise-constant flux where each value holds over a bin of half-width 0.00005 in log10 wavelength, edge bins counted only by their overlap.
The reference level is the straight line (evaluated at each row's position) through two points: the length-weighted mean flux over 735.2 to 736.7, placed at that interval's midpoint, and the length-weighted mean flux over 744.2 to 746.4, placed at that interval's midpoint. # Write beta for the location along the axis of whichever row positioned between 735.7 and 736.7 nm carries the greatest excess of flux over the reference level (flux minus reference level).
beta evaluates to 736.597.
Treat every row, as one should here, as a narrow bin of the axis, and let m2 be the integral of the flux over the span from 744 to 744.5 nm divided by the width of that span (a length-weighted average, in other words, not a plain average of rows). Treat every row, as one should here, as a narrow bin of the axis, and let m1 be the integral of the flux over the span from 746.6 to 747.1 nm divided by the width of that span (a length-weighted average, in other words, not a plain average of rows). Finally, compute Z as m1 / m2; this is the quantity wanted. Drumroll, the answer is 1.09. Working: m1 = 11.1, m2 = 10.2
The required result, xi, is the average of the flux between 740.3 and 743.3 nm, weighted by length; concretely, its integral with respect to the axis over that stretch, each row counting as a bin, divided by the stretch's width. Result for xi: 10.1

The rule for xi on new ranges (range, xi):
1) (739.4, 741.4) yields 9.9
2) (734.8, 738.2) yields 11.2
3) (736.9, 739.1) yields 11.1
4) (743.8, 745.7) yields 10.2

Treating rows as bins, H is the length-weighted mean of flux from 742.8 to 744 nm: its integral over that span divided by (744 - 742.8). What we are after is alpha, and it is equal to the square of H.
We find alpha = 102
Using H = 10.1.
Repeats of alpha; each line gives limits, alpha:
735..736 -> 123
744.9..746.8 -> 109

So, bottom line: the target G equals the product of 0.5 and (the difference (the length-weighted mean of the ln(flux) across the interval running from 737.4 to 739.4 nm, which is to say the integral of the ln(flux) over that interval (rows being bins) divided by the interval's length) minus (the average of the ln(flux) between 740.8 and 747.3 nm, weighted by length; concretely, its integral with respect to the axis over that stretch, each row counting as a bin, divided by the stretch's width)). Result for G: 0.027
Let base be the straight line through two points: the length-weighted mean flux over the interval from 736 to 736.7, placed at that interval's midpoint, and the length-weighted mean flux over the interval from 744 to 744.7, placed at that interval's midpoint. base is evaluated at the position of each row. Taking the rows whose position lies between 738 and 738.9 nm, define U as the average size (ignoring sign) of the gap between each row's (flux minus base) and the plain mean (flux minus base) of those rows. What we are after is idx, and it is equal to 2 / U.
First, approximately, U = 0.17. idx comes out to 12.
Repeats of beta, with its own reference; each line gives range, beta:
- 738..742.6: 738.125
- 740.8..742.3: 742.215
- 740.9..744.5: 742.386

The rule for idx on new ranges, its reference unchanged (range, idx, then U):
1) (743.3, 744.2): 17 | 0.12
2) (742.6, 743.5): 16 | 0.13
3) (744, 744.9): 139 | 0.01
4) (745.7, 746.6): 24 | 0.08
